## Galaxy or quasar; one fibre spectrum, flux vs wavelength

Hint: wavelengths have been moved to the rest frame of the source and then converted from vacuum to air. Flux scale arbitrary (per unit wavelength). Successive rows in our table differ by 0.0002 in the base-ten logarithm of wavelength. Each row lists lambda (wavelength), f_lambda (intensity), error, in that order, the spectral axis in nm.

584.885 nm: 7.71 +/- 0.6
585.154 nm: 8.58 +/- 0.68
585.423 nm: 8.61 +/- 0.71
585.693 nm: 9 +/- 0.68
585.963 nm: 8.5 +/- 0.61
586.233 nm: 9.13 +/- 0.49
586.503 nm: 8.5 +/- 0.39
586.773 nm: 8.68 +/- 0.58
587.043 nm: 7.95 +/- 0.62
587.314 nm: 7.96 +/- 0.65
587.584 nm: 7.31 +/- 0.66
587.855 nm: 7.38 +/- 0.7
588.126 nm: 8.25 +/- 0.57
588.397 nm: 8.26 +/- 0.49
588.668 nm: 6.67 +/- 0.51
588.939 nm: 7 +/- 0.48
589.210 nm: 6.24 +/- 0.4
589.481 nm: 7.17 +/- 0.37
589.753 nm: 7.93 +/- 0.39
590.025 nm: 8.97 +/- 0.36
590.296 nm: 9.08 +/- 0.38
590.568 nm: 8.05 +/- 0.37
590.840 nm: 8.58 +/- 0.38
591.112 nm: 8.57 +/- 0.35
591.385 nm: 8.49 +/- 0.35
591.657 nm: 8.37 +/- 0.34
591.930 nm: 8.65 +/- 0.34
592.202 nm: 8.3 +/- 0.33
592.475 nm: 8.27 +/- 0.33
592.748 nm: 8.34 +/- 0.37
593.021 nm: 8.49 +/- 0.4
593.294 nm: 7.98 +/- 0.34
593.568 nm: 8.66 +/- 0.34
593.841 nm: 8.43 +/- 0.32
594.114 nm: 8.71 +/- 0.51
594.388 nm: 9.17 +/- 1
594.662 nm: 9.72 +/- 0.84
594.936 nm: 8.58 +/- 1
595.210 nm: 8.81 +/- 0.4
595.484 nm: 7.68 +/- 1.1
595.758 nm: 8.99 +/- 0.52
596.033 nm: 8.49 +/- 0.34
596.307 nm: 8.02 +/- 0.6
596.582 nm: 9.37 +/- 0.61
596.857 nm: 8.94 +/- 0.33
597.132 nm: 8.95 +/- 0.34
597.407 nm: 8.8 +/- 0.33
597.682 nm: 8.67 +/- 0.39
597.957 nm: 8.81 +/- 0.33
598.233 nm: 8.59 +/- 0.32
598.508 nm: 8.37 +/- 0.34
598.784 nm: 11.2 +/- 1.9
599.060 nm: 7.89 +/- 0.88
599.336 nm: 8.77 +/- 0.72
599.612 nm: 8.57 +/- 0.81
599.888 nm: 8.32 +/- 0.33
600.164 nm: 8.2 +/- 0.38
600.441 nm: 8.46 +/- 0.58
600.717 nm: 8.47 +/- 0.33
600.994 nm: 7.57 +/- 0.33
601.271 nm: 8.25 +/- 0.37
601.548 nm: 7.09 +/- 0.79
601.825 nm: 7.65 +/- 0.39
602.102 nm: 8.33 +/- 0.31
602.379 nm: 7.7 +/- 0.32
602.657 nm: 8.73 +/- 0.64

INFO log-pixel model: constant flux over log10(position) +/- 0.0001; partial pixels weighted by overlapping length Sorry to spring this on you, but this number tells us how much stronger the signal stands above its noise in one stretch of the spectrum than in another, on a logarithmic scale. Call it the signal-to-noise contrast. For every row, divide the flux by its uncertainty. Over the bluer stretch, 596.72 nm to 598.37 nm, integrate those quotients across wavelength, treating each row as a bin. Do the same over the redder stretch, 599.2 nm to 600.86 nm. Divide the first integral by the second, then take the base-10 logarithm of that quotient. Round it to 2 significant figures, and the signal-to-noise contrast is 0.15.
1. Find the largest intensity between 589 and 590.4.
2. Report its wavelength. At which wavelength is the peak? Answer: 590.296 nm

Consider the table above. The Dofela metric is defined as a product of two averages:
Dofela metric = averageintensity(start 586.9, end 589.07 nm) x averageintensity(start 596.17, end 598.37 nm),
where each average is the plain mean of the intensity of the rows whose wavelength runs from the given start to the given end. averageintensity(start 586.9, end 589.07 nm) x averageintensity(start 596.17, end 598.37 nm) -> 67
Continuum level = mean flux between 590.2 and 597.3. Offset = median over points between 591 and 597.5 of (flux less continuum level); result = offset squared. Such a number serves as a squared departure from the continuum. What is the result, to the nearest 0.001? 0.001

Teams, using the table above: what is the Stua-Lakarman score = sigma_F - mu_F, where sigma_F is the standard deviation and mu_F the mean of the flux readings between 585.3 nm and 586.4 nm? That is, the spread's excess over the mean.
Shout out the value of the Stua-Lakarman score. -8.5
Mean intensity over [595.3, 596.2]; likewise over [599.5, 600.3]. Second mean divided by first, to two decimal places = 1.00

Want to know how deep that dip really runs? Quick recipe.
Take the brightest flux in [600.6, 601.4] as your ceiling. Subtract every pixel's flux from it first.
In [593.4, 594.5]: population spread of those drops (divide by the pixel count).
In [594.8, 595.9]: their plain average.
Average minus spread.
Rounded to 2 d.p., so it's -0.31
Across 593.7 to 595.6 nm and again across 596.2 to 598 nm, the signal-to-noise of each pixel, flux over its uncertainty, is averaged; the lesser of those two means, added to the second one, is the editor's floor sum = 37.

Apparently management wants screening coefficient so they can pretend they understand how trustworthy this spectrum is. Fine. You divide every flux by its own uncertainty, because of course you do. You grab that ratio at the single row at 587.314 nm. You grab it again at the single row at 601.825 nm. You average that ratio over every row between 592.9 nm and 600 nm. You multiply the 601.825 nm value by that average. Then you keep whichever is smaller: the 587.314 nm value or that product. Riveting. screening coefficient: 12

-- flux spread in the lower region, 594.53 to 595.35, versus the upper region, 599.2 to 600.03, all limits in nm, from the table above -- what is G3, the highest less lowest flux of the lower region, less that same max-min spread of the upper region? 0.69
